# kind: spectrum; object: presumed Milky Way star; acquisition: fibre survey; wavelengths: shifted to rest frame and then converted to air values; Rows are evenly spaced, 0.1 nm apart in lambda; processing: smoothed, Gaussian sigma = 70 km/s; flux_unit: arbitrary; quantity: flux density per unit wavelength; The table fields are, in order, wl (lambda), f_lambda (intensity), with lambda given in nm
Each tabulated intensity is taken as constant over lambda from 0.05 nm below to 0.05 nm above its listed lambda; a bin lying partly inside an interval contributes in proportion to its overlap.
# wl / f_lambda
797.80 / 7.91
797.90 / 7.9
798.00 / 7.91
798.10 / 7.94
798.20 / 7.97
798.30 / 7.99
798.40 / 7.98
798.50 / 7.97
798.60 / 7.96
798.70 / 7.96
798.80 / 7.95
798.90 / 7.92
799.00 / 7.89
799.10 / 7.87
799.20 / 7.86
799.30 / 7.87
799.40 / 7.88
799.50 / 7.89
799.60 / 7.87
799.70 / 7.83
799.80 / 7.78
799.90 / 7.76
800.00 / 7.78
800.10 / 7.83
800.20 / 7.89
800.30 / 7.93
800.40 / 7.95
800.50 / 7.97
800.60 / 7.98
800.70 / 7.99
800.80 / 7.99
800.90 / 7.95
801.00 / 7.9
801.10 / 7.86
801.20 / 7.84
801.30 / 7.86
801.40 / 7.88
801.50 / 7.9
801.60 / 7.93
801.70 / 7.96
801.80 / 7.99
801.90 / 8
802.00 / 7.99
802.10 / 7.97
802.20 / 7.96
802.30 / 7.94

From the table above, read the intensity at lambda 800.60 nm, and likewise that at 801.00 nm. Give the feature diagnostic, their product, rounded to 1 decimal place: 63.0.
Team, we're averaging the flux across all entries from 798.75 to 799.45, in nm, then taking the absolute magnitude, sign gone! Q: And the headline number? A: 7.89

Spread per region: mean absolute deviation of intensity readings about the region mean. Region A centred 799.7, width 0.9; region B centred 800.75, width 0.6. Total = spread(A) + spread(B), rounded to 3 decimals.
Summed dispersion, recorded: 0.066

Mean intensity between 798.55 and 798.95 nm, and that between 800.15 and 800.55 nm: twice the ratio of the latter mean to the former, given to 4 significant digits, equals 1.997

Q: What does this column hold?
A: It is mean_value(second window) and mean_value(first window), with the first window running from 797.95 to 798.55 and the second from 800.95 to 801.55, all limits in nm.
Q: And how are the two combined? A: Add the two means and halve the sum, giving 7.917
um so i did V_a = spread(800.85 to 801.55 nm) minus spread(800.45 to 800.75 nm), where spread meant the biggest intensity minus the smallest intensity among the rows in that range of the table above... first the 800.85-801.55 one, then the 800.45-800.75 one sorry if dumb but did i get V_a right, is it 0.090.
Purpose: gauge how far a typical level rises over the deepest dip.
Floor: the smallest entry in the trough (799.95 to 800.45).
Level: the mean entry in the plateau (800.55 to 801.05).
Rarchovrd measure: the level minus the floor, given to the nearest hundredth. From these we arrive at 0.18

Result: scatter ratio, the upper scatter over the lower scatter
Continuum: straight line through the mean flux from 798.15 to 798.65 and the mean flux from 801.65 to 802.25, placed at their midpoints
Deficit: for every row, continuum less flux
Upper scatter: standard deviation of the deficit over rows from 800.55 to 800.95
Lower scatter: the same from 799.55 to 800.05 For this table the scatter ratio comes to 0.4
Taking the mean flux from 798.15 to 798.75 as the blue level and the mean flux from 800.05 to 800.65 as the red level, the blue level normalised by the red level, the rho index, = 1.01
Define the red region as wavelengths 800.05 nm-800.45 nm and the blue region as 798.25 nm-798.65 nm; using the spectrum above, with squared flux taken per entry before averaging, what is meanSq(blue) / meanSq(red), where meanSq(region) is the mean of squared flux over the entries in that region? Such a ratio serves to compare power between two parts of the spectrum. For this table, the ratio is 1.02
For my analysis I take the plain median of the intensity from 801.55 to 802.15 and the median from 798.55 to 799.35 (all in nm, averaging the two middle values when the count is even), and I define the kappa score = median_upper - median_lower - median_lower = -7.83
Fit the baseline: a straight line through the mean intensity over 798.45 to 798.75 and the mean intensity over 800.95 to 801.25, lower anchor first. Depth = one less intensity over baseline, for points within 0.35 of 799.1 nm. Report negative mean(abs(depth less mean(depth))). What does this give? -0.0024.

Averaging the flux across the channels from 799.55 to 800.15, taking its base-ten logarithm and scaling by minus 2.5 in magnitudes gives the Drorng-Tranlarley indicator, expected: -2.23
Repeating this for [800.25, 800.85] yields -2.25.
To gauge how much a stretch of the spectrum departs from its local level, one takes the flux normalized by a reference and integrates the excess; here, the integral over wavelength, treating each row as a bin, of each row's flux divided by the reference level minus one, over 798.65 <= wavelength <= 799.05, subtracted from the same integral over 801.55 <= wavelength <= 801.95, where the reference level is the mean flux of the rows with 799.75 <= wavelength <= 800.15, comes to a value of 0.002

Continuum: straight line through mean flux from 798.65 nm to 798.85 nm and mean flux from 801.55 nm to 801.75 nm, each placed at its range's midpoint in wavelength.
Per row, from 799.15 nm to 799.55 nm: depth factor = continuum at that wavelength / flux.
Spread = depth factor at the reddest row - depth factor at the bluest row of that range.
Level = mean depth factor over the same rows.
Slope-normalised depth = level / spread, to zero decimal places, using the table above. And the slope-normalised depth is -254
